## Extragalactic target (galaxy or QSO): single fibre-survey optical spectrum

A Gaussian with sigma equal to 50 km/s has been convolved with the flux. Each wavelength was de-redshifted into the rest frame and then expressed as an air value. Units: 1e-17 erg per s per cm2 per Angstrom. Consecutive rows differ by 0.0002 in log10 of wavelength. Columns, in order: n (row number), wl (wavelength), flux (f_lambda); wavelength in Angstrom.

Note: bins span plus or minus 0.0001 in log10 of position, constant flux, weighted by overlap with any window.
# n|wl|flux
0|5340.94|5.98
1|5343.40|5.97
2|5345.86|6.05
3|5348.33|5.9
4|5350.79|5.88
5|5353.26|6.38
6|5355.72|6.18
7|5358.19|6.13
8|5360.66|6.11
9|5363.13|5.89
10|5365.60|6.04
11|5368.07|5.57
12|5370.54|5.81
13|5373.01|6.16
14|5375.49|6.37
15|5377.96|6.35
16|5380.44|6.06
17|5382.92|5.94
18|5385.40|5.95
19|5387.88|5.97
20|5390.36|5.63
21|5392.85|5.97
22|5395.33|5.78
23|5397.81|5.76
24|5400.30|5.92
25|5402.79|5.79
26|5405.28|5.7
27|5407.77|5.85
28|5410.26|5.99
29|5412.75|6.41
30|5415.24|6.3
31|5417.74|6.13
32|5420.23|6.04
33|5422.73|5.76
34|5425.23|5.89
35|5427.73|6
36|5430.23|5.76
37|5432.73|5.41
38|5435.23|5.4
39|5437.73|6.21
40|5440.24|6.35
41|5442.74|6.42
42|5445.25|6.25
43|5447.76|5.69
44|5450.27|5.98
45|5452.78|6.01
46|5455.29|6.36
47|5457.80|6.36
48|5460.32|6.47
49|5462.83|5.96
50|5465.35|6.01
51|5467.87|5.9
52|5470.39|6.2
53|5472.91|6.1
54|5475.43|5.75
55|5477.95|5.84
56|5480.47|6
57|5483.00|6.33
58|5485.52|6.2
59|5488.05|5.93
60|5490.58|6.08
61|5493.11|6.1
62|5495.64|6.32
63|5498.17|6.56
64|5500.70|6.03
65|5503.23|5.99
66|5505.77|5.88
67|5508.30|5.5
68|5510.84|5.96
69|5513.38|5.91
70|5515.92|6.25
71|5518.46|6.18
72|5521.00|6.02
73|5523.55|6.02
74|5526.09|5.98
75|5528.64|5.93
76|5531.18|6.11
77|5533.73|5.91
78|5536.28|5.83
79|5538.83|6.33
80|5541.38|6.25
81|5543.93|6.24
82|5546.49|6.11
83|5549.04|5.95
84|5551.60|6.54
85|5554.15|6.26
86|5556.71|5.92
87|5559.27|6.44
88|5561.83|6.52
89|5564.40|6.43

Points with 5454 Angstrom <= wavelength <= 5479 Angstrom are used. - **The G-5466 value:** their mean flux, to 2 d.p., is 6.10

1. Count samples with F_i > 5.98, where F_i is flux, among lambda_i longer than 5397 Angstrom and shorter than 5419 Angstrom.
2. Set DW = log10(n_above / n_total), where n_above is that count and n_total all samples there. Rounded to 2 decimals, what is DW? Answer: -0.35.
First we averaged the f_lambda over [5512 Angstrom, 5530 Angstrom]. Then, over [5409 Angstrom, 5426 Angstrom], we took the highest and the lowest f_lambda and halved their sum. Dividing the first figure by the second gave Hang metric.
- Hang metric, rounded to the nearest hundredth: 0.99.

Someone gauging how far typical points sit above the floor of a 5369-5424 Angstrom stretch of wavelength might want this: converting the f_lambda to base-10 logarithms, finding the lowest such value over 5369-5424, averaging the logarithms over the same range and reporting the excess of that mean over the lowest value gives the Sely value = 0.026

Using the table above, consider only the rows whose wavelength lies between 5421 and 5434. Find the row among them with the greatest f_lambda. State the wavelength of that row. 5427.73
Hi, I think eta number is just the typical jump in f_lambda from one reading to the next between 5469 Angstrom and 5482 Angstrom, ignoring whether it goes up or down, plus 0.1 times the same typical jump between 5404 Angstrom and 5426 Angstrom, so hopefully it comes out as 0.194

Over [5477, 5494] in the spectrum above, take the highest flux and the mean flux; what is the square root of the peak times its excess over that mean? 1.3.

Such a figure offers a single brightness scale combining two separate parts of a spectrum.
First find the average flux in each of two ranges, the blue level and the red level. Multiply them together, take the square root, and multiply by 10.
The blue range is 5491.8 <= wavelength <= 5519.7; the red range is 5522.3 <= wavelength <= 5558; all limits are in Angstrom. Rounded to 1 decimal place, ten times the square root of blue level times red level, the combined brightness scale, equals 60.8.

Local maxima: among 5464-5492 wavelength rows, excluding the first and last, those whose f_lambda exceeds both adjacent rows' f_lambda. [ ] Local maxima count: 2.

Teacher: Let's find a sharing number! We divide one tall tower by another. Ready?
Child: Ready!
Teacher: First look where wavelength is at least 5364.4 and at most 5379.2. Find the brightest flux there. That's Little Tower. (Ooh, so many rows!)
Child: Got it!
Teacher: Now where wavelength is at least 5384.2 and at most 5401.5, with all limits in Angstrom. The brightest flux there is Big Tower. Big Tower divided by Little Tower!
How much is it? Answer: 0.94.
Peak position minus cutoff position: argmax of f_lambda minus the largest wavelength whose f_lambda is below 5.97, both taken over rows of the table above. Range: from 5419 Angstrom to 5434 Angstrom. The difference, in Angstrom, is -12.5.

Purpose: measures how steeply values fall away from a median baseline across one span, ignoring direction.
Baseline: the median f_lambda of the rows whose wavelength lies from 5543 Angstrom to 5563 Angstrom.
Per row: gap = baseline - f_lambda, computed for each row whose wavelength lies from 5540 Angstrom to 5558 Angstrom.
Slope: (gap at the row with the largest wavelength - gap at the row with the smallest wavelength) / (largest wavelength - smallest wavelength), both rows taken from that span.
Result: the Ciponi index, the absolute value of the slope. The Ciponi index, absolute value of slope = 0.022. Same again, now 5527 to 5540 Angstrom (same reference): 0.039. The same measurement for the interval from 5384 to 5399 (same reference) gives 0.015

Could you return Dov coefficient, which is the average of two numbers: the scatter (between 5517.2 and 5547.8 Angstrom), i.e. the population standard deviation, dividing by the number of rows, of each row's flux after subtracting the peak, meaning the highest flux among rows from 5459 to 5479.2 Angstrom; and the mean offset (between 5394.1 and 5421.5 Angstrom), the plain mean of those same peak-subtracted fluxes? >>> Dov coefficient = -0.18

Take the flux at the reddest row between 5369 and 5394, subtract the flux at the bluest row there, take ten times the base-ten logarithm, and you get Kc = -8.0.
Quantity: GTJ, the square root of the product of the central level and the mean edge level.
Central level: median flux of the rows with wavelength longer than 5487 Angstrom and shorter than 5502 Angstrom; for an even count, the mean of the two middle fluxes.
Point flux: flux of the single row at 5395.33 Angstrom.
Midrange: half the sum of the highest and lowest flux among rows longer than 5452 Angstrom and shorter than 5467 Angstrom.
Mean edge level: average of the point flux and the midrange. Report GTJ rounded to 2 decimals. 6.04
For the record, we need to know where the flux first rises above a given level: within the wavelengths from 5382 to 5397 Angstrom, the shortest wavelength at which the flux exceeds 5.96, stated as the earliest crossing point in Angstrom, 5387.88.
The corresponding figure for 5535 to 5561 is 5538.83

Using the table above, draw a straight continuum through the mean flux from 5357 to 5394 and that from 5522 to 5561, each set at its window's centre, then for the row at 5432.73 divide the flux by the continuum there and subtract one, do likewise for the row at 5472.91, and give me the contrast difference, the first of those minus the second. -0.11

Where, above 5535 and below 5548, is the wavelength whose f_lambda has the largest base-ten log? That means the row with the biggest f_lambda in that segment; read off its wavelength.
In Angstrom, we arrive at 5538.83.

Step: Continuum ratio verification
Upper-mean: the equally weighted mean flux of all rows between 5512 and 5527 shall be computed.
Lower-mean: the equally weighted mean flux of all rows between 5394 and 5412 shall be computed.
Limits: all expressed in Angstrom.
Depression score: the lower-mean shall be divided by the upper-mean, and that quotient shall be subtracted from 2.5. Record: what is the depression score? 1.54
